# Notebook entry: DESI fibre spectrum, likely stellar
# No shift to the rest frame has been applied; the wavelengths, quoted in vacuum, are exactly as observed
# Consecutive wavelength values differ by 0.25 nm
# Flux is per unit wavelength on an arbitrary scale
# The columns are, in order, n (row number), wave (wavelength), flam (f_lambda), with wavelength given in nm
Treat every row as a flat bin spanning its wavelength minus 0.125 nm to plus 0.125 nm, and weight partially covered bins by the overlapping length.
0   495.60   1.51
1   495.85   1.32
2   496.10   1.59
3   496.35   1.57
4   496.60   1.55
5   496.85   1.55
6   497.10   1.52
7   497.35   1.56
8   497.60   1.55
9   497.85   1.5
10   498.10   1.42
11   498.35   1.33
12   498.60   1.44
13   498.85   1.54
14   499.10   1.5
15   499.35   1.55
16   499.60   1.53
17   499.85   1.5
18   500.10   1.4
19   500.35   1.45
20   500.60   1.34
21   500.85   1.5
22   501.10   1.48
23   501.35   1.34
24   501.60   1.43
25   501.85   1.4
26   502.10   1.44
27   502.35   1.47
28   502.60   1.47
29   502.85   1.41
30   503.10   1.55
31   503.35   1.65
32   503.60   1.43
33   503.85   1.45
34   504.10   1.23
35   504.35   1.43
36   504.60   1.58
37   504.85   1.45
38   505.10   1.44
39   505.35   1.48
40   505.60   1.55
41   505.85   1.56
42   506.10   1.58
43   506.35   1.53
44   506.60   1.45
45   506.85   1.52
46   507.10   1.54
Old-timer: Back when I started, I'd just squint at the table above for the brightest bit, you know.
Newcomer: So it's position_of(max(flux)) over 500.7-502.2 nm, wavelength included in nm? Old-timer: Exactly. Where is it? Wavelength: 500.85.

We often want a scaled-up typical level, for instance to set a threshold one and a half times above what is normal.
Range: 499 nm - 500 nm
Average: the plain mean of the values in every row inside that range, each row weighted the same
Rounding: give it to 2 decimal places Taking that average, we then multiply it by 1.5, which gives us 2.28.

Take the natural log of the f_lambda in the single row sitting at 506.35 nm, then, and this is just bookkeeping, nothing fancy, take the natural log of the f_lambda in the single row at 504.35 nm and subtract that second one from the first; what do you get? 0.068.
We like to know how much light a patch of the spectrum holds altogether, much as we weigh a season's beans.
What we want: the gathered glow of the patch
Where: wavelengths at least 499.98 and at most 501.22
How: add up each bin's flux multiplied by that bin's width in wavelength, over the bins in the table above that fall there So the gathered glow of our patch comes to 1.8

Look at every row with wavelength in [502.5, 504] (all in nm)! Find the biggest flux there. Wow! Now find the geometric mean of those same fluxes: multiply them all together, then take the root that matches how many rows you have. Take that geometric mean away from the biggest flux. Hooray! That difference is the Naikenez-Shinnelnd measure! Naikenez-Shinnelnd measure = 0.16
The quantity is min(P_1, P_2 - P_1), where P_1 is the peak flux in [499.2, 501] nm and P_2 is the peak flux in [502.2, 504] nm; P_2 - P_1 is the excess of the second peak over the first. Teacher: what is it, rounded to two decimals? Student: 0.10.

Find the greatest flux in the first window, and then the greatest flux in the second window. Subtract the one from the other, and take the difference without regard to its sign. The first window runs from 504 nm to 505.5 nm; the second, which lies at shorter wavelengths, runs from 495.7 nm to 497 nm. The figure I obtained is 0.01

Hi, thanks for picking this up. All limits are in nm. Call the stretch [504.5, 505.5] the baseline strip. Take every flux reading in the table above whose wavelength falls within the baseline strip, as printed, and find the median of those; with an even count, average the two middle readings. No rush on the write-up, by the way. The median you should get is 1.465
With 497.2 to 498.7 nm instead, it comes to 1.470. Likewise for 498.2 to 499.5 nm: 1.500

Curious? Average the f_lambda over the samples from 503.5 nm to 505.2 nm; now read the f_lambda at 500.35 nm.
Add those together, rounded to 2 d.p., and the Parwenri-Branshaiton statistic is 2.88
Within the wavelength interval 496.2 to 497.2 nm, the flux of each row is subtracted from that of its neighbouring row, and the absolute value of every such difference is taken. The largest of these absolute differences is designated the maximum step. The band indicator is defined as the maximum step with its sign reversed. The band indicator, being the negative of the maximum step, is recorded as -0.030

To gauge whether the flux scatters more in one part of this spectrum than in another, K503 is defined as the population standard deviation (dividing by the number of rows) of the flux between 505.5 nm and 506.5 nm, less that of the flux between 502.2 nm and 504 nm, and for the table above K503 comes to -0.06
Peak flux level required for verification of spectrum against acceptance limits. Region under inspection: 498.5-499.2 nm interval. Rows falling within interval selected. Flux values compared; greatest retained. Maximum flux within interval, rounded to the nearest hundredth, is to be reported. 1.54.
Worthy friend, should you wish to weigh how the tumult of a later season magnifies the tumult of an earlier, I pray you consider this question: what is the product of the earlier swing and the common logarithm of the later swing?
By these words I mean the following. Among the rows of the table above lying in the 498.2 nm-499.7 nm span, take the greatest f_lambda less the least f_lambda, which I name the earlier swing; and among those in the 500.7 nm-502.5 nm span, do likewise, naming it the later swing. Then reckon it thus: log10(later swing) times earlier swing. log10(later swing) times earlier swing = -0.18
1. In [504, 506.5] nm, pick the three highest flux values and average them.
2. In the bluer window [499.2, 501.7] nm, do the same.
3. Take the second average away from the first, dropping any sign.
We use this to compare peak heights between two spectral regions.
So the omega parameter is 0.047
